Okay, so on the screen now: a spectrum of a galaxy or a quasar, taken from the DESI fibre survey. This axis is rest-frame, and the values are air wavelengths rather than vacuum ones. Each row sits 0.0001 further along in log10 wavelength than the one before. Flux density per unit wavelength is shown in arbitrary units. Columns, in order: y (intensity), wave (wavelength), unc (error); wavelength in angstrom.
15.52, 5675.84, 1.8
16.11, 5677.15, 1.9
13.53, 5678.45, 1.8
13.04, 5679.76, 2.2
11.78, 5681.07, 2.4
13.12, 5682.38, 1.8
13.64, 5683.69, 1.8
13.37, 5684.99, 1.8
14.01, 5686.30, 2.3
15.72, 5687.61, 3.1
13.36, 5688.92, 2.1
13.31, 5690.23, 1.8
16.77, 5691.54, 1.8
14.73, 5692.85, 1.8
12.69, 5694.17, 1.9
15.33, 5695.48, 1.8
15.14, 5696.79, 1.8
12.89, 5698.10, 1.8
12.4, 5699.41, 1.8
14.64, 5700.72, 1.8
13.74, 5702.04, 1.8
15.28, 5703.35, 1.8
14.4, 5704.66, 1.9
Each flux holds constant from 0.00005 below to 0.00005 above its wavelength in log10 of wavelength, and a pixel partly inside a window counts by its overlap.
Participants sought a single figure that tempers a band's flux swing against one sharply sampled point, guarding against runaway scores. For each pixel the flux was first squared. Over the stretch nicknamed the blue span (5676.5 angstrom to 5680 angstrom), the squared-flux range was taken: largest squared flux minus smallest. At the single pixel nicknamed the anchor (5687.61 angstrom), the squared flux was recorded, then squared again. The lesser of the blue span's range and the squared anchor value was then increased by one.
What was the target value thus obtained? 90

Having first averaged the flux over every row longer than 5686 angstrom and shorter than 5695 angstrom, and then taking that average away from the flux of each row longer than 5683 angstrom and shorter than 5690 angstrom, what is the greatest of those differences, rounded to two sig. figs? 1.3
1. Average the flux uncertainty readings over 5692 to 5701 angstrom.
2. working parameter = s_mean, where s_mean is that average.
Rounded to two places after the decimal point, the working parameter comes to 1.81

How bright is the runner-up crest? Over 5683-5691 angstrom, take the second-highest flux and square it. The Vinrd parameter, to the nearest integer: 196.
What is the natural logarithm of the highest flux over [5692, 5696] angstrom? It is 2.73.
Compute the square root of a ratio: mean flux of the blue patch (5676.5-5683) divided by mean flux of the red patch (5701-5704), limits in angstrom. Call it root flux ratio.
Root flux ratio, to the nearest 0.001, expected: 0.965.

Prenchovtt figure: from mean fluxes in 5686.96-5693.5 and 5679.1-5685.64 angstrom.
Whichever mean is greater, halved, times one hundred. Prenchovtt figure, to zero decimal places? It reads 739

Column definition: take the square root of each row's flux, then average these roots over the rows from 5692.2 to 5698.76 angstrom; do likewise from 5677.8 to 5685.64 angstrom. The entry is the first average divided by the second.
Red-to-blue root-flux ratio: 1.04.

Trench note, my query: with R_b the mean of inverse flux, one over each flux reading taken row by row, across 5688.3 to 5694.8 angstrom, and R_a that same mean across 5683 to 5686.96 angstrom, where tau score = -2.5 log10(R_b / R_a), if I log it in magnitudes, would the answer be 0.03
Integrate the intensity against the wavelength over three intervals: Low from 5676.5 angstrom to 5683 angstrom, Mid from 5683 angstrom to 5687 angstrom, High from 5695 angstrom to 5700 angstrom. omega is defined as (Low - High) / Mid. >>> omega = 0.3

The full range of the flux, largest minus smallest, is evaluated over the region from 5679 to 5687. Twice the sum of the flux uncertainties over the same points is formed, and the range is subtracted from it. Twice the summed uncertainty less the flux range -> 22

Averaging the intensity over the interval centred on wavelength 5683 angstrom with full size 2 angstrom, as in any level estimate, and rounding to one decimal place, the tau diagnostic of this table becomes 13.4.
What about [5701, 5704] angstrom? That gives 14.5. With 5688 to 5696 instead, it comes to 14.4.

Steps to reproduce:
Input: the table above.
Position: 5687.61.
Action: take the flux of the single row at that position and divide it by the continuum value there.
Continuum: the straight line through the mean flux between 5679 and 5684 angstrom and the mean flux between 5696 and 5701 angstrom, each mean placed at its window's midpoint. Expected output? 1.19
